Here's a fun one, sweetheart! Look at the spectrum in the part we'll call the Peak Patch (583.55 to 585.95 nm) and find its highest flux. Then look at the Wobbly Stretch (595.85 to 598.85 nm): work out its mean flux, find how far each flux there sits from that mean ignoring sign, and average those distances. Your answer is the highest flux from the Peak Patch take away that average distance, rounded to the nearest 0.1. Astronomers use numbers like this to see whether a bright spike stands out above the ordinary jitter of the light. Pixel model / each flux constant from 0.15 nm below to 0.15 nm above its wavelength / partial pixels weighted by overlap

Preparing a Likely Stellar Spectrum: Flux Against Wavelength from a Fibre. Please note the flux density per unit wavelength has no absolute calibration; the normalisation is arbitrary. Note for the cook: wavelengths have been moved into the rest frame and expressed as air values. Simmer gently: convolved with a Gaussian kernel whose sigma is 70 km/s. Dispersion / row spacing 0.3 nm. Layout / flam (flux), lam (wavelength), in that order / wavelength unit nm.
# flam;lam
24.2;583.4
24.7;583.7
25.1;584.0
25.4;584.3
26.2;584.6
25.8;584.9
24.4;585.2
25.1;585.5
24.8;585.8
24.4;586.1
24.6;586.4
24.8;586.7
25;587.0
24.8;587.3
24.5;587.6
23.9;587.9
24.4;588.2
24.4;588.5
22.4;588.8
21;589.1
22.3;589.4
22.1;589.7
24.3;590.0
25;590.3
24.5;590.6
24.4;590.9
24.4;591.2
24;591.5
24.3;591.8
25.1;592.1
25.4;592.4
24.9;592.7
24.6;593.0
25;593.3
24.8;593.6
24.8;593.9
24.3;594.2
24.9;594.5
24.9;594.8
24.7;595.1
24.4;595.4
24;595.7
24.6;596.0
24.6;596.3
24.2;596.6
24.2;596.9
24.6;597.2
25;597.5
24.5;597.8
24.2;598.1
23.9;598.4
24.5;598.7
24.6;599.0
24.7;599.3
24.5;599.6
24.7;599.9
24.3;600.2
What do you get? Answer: 26.0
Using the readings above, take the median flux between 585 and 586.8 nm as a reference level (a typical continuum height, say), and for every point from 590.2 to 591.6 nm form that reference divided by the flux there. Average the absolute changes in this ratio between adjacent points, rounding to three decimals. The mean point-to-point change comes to 0.010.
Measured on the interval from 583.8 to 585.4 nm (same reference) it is 0.028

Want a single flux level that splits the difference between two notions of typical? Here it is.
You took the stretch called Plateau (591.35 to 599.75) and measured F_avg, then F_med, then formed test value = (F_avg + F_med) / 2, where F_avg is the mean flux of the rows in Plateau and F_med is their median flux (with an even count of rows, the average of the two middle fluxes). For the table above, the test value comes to 24.6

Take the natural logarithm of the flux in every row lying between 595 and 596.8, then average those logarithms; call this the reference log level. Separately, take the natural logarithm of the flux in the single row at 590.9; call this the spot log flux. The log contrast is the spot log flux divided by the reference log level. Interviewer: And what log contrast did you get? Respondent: 1.000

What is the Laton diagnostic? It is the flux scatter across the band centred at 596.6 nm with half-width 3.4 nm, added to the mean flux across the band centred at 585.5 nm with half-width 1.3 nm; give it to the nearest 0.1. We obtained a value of 25.4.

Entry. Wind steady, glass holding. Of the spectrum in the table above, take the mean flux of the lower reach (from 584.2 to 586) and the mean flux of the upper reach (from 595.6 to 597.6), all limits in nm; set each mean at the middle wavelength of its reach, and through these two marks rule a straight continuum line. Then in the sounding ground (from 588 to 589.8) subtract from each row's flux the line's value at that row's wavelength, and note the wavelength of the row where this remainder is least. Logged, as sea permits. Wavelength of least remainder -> 589.1 nm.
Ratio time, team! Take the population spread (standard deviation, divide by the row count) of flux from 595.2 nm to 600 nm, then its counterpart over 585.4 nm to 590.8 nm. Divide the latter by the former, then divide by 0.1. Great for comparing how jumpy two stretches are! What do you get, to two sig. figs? 42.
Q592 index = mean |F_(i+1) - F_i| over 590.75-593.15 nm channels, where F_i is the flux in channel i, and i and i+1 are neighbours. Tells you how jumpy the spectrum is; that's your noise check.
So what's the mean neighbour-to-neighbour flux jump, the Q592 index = 0.37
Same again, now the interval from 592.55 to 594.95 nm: 0.29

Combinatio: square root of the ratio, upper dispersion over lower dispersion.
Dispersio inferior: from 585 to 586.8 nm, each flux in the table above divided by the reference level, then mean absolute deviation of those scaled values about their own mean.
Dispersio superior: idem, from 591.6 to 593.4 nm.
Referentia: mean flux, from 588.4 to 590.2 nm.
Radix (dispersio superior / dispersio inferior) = 1.15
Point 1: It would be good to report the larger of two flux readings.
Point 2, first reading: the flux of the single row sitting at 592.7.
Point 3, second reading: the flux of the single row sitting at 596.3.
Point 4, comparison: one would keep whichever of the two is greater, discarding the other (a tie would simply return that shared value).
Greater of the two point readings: 24.9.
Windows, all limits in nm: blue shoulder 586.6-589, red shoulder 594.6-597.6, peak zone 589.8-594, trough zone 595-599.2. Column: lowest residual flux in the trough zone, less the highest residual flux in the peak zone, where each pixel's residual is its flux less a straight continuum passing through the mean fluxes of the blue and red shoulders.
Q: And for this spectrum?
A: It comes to -1.7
